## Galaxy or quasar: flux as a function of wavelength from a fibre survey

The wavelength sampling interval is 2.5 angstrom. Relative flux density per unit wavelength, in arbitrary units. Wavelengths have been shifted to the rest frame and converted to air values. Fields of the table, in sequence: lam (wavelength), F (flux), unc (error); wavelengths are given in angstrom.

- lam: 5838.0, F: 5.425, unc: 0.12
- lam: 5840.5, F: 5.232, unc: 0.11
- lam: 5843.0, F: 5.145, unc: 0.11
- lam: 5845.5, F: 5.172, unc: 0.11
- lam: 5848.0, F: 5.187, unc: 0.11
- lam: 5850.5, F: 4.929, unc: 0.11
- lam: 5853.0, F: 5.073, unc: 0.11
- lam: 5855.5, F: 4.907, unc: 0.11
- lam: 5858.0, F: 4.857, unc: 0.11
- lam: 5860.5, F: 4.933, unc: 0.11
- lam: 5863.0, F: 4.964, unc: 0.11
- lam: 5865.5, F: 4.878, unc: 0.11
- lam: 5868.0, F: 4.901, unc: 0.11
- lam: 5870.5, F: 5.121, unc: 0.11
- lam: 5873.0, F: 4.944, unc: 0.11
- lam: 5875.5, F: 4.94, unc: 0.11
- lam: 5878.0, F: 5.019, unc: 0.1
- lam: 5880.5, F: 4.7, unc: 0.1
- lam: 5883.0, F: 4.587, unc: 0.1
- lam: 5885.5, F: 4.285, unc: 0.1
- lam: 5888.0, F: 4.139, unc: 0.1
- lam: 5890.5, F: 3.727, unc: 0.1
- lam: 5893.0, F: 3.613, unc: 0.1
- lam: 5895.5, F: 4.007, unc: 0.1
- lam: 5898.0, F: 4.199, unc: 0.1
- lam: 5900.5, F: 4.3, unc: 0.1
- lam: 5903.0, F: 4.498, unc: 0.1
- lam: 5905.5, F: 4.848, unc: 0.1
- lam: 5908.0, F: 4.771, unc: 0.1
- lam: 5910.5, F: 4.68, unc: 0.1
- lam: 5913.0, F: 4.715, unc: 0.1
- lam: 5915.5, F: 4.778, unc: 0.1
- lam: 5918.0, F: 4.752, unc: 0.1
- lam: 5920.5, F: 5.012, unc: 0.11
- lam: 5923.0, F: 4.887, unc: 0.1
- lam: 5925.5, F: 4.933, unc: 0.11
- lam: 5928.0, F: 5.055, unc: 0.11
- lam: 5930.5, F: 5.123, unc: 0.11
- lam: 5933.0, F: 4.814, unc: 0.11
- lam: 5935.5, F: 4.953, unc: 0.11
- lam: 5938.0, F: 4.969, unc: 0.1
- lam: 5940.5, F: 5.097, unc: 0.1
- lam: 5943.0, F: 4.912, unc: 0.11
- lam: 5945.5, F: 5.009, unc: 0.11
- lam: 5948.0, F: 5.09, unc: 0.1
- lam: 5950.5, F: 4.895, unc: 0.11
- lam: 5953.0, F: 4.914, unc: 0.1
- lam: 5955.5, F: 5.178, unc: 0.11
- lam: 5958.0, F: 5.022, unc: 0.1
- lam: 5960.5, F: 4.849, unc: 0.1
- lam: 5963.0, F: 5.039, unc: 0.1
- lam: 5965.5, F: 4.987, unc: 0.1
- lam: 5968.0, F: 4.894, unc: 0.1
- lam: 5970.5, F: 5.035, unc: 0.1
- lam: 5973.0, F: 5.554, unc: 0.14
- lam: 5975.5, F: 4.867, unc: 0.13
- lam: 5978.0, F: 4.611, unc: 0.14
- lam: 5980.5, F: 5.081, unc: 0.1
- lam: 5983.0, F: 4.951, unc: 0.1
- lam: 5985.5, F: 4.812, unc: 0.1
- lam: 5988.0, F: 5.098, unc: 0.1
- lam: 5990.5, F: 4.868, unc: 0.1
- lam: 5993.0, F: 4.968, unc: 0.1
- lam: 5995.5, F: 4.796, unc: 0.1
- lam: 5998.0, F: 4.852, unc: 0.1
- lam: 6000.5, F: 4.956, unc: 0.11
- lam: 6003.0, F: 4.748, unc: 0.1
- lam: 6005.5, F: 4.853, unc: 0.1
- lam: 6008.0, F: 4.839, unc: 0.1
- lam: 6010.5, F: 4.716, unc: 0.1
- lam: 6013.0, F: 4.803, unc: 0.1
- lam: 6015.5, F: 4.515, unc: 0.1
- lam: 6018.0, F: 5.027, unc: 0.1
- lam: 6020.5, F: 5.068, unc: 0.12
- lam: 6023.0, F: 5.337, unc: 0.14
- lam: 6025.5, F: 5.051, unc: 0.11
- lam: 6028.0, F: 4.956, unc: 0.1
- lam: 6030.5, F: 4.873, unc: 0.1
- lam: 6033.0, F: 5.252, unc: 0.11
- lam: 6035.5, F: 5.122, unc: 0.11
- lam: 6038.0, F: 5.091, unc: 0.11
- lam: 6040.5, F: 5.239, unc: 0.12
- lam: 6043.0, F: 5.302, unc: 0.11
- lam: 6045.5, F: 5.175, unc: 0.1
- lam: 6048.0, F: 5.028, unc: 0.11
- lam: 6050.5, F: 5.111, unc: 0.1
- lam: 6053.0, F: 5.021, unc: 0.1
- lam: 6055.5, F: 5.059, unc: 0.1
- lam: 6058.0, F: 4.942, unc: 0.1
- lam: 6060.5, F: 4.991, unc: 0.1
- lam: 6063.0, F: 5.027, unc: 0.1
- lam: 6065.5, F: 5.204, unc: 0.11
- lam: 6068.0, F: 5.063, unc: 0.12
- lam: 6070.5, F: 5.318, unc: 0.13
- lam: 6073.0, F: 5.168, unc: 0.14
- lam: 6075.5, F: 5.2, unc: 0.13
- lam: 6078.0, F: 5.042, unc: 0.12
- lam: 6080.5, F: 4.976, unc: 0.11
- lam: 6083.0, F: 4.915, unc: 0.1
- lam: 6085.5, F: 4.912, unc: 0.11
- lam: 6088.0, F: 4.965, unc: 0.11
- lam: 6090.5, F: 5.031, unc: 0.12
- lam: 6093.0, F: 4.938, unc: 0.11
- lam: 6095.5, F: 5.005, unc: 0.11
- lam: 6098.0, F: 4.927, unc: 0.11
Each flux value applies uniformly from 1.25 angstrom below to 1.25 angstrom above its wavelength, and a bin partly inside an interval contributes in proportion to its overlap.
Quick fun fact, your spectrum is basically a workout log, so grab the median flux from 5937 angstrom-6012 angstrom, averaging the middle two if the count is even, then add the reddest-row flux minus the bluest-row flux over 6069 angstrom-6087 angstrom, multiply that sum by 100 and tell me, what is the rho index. 453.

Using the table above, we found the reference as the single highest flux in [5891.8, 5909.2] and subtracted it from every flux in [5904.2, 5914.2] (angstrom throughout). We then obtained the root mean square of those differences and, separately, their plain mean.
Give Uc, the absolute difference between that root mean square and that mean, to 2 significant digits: 0.21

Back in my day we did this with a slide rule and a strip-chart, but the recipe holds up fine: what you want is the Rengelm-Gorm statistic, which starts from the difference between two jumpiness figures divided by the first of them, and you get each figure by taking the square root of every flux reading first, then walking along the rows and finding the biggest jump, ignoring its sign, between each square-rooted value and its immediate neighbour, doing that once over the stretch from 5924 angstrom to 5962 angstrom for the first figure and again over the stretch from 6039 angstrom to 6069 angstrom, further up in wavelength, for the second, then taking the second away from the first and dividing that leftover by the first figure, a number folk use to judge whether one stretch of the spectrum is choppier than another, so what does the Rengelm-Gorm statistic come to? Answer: 0.4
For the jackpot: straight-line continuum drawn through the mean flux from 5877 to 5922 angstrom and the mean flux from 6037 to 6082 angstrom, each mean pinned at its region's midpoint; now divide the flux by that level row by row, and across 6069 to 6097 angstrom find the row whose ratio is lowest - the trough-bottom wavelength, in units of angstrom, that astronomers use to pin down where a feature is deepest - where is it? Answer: 6093.0 angstrom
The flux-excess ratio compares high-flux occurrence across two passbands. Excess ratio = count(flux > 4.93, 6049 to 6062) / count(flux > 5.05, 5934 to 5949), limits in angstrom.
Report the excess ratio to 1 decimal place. 2.5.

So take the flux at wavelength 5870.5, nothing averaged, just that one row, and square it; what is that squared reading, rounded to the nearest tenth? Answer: 26.2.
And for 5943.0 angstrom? 24.1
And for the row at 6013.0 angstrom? 23.1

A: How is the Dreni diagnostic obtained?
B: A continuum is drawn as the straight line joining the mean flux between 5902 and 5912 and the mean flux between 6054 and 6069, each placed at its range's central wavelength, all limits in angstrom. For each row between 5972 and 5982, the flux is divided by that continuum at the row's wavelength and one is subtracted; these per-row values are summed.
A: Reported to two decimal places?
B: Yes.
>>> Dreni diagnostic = 0.14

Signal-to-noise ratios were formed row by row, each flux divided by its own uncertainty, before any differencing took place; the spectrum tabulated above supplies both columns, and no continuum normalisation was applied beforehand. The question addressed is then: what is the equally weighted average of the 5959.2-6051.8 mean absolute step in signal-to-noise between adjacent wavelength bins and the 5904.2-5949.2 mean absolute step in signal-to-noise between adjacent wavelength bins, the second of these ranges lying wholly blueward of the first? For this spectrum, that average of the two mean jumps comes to 2.7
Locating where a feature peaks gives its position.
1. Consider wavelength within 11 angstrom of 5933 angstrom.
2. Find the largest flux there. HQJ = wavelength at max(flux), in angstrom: 5930.5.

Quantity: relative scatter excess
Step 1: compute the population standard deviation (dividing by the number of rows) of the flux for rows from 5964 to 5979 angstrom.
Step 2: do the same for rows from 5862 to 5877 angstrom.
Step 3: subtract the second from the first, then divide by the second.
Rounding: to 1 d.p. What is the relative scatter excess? 2.6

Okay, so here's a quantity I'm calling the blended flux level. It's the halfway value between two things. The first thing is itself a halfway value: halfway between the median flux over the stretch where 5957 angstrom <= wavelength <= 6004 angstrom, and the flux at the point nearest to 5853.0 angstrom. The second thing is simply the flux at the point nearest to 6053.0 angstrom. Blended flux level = 5.02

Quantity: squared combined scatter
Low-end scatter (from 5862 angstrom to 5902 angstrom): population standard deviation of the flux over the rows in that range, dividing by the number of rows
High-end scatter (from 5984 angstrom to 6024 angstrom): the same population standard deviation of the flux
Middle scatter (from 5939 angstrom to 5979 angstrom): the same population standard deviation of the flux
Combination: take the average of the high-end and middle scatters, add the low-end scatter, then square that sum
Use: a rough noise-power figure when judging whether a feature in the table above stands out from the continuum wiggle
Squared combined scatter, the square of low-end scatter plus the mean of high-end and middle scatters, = 0.43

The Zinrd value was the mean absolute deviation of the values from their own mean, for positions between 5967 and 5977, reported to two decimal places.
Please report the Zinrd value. 0.23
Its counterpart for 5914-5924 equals 0.09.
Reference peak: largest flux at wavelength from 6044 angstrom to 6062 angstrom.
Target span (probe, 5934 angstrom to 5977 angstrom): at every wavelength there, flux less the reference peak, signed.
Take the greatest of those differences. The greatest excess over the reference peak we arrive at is 0.38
